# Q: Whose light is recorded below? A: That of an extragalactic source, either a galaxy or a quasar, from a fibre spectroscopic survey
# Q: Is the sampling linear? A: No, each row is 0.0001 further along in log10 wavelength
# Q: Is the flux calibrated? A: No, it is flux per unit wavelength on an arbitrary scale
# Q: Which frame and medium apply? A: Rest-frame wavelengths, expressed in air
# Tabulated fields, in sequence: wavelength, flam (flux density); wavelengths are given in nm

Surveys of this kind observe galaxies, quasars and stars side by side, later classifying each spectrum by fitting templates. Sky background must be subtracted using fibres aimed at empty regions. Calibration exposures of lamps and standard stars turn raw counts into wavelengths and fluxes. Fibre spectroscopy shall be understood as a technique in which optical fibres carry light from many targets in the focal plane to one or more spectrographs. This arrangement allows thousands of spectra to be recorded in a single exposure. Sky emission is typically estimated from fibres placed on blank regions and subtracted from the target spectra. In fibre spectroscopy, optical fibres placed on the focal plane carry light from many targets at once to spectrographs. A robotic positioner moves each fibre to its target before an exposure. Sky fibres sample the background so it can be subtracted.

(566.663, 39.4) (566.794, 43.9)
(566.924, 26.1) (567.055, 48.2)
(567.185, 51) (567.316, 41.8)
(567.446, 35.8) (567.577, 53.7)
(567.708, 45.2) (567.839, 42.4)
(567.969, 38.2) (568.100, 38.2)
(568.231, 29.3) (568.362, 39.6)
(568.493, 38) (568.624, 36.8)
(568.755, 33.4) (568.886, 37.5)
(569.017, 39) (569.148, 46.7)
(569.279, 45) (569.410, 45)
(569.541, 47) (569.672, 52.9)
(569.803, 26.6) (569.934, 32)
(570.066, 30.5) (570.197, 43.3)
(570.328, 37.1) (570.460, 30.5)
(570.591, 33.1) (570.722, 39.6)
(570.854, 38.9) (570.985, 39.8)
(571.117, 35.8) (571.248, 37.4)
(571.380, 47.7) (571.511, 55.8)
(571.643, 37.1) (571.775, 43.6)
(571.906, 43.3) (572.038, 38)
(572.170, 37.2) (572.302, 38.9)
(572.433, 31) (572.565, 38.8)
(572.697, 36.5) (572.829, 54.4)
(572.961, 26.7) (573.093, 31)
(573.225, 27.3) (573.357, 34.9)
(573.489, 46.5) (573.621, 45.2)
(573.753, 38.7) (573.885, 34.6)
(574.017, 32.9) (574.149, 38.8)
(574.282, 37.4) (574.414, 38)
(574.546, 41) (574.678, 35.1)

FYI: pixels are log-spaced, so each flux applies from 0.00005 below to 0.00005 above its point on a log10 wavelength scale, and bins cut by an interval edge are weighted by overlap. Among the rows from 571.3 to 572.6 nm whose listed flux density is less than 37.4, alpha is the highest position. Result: 572.433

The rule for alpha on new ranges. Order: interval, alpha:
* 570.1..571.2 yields 571.117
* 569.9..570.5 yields 570.460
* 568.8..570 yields 569.934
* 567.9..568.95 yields 568.755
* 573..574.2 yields 574.017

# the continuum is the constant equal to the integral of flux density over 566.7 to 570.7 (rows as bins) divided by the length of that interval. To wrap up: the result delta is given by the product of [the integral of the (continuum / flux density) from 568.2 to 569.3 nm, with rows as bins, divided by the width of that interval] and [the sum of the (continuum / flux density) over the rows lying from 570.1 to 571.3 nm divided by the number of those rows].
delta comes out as 1.12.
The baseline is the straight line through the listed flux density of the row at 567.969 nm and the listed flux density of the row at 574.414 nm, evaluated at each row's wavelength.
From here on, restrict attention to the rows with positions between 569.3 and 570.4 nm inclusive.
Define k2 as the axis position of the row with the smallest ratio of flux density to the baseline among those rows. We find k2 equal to 569.803 nm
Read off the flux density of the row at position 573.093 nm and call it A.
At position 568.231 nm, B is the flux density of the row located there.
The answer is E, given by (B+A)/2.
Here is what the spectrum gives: 30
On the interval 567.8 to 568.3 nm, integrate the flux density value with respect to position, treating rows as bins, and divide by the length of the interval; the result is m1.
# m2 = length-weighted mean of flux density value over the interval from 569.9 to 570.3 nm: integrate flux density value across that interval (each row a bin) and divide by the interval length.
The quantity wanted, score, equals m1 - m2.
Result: 1.1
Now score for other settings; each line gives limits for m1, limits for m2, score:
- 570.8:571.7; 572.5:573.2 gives 5.0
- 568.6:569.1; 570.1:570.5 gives 0.2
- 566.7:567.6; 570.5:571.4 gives 4.1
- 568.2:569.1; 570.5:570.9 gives 0.0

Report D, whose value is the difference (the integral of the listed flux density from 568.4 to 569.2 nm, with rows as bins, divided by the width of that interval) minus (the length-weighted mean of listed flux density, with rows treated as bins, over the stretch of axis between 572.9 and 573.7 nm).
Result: 3.1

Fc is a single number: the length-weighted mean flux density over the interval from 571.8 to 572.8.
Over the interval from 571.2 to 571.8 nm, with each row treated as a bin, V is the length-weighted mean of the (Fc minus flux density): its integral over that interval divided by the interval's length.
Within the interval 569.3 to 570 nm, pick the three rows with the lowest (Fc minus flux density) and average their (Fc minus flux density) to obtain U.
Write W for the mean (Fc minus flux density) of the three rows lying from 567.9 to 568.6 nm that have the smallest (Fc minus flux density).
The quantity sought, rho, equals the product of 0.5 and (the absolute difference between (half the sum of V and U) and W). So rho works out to 3.9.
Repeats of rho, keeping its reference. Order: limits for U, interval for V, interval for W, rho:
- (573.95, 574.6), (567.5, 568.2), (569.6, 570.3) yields 0.9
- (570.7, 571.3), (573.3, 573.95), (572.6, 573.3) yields 0.4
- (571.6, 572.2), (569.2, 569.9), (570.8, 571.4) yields 0.1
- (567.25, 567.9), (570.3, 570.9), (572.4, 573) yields 0.9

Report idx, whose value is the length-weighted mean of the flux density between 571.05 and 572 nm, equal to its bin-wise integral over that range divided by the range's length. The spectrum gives 42.8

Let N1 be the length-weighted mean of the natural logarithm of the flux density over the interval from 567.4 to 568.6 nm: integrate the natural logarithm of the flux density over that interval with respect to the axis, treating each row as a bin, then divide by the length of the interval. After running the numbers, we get 3.674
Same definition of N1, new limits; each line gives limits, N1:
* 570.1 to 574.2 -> 3.636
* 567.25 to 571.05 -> 3.655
